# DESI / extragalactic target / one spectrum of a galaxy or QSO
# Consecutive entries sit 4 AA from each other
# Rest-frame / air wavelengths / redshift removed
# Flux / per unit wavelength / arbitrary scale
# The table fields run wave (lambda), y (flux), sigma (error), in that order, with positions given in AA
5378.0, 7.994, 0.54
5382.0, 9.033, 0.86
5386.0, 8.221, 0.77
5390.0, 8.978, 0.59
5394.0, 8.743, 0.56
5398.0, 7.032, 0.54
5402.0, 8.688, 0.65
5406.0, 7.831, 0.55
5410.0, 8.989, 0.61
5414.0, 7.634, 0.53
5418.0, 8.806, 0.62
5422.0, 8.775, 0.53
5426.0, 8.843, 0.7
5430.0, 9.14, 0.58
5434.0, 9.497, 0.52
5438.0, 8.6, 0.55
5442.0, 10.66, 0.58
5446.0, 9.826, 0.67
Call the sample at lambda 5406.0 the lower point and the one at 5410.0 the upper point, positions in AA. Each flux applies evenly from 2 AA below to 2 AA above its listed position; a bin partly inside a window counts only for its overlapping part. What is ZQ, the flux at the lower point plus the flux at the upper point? 16.8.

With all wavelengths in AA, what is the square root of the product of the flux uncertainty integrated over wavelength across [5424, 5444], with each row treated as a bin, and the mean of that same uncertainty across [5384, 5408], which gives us 2.7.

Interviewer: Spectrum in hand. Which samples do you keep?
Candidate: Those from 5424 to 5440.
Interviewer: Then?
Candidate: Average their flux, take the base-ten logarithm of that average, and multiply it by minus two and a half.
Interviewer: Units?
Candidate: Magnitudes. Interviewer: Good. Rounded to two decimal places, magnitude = -2.39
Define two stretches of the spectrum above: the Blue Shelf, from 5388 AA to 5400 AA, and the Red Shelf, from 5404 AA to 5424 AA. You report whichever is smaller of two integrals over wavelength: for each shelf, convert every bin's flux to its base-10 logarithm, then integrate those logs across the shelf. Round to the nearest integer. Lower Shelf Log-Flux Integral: 11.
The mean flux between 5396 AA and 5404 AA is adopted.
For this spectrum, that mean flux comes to 7.9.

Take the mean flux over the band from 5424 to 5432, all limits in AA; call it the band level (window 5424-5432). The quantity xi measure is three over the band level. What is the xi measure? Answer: 0.334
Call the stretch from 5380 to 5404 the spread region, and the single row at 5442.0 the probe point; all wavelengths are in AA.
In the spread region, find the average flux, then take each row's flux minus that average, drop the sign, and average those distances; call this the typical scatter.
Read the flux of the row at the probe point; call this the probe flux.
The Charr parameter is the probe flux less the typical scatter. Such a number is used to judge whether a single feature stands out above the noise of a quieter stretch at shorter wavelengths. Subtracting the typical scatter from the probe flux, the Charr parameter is 10.1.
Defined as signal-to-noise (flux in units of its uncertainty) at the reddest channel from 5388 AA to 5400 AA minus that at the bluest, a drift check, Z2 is -2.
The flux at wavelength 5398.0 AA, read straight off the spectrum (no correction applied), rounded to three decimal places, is 7.032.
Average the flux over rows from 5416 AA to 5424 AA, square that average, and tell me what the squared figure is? 77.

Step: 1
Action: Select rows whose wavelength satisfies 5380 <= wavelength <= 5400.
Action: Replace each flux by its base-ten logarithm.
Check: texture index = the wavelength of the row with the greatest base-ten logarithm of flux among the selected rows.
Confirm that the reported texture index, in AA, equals 5382.0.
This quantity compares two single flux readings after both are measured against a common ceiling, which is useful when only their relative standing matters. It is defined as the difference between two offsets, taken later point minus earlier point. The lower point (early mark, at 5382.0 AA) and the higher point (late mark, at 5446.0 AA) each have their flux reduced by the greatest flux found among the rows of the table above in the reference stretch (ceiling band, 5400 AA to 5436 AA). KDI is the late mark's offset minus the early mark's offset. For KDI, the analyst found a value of 0.79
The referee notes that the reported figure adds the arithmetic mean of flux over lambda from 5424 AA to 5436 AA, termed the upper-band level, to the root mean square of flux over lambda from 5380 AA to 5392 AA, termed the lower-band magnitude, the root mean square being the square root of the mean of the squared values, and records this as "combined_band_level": 17.9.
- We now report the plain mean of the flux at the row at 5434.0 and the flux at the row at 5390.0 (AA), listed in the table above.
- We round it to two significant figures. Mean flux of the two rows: 9.2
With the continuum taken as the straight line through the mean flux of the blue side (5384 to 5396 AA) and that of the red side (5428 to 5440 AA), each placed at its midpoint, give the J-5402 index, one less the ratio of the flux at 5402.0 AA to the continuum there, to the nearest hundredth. 0.01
